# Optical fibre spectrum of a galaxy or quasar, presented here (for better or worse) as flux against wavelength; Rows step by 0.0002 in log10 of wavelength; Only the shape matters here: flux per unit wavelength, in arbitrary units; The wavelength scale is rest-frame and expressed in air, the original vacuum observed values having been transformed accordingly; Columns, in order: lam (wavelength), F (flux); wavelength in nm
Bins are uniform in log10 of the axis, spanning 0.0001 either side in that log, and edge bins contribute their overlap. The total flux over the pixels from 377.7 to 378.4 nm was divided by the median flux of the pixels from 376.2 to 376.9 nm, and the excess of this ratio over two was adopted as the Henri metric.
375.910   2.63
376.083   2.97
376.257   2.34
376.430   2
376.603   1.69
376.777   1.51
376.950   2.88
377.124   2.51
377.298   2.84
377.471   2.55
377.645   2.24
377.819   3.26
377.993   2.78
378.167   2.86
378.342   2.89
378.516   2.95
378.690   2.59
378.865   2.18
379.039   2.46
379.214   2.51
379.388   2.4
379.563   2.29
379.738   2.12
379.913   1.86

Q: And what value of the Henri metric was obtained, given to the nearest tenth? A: 4.4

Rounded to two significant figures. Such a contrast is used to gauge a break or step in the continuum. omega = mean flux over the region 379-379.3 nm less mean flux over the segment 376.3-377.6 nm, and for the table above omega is 0.20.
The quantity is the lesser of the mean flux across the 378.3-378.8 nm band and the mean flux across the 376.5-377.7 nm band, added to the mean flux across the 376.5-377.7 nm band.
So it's 4.63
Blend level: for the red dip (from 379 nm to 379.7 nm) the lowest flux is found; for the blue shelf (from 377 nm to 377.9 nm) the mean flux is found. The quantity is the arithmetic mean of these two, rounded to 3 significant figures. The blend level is 2.49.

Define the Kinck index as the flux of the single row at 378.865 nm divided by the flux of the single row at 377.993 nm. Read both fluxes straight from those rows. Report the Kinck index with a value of 0.78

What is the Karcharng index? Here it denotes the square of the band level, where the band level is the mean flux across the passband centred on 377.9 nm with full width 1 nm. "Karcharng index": 7.6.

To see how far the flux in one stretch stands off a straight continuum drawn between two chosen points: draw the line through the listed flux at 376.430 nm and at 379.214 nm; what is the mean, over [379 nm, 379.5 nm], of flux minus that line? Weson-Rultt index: -0.1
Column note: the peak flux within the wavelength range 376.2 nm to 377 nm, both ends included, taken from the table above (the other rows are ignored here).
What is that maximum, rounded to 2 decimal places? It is 2.88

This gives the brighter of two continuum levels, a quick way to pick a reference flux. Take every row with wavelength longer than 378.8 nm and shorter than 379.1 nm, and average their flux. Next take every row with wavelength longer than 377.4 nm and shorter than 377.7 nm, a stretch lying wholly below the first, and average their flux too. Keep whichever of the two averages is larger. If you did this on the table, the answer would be 2.40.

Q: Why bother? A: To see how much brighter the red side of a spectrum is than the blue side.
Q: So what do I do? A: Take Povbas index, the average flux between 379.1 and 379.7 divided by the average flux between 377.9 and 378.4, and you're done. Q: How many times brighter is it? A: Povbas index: 0.84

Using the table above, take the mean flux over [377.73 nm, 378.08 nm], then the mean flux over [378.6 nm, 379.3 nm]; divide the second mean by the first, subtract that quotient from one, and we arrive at 0.19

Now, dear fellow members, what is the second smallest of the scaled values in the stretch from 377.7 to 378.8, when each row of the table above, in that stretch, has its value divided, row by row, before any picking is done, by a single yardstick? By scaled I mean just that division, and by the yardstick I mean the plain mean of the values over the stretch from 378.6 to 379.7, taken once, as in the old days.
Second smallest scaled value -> 1.16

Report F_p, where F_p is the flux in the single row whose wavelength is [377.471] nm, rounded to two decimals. 2.55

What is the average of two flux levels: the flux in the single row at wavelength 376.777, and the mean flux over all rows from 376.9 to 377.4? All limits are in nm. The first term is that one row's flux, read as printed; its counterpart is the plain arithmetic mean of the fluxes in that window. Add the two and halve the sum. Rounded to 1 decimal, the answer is 2.1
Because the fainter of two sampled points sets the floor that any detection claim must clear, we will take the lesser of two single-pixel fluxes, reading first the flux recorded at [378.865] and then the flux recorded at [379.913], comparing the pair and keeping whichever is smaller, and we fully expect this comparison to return 1.9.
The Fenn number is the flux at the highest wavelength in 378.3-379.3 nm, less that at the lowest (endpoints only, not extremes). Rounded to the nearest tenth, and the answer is -0.4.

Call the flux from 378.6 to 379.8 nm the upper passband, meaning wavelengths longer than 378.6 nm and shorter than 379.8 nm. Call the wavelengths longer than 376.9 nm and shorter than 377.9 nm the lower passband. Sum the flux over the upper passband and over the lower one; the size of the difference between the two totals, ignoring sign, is 0.3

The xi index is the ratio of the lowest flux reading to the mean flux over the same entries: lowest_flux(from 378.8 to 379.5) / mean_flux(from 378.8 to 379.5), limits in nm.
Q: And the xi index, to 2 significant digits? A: 0.91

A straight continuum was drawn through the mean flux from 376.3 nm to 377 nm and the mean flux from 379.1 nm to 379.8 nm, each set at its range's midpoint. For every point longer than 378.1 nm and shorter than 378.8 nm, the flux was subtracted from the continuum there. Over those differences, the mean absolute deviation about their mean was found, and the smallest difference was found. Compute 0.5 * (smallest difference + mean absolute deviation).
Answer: -0.30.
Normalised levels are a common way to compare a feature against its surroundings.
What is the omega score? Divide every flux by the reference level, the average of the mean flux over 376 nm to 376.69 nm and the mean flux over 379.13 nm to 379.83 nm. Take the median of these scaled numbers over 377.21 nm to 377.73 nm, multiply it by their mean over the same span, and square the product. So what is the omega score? 1.5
